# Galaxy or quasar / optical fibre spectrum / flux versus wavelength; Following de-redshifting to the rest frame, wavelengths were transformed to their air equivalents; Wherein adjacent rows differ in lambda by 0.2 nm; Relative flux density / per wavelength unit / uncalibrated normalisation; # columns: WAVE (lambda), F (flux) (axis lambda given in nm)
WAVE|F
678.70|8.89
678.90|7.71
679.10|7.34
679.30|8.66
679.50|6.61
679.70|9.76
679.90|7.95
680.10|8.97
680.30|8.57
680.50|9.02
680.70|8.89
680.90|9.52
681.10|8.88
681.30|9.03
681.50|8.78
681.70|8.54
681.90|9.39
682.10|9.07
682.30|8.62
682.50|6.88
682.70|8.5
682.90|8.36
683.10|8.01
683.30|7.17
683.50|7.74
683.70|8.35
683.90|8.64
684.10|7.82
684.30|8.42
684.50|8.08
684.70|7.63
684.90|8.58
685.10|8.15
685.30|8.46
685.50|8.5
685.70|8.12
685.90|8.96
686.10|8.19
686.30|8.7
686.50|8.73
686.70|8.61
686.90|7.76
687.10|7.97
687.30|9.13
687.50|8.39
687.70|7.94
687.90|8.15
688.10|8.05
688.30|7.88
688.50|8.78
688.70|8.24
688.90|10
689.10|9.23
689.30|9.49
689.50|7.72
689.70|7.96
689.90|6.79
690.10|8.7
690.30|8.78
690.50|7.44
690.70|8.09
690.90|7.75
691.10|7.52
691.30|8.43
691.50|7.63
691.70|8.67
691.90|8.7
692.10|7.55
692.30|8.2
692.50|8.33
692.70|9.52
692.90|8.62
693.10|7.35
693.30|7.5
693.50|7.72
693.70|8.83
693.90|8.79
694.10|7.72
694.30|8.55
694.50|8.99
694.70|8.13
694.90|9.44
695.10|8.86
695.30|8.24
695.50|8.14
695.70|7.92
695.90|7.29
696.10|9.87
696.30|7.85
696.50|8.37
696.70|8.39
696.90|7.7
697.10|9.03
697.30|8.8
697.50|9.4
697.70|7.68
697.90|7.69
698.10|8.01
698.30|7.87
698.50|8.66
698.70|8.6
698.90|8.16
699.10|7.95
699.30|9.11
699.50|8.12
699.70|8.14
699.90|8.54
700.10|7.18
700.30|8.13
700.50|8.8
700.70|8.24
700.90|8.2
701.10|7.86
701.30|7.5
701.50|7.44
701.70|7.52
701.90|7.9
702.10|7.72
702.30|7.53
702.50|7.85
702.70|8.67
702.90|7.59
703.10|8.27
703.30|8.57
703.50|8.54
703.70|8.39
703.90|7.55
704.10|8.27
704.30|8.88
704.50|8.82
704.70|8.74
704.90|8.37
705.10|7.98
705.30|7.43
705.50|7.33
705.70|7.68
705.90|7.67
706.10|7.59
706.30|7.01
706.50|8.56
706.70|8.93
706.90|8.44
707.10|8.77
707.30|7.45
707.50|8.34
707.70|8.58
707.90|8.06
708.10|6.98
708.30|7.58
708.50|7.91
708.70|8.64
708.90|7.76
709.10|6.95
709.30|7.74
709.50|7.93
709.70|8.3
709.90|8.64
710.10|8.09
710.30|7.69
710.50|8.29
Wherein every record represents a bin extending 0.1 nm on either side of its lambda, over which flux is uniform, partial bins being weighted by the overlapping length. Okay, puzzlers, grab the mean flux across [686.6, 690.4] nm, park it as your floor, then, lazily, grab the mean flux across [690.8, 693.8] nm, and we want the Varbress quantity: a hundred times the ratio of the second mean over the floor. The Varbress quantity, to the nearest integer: 97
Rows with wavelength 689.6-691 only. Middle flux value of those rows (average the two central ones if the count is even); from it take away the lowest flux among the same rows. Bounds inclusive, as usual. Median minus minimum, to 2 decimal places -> 1.17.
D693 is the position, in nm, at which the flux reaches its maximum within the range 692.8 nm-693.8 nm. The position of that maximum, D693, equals 693.70 nm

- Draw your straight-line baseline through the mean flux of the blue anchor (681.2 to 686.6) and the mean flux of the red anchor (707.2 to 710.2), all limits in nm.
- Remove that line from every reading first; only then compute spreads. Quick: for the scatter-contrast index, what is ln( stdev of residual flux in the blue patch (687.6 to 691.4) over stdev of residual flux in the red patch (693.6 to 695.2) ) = 0.4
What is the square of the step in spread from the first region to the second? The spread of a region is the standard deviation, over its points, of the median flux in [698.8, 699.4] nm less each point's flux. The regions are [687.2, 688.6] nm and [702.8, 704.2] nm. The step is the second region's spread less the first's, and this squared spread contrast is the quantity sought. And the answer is 0.00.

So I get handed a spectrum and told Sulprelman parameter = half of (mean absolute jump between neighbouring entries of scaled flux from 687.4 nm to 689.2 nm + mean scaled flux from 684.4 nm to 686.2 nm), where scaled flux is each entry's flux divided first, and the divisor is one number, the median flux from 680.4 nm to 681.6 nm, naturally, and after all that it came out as 0.497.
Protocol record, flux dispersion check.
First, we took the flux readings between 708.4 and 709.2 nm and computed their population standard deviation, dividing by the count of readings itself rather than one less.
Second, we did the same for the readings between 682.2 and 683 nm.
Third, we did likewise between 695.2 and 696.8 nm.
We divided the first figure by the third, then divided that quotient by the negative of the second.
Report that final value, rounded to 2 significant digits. -1.2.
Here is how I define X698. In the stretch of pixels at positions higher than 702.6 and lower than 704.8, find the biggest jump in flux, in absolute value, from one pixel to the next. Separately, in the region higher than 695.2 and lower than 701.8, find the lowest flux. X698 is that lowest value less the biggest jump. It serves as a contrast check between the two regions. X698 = 6.10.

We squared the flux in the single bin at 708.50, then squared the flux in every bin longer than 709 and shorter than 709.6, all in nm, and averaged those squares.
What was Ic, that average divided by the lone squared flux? 0.91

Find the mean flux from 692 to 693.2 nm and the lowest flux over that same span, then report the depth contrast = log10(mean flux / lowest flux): 0.051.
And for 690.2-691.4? 0.032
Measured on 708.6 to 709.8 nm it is 0.055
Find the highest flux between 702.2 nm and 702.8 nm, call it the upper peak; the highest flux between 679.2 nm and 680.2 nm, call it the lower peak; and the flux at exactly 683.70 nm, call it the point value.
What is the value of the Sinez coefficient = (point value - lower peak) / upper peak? -0.16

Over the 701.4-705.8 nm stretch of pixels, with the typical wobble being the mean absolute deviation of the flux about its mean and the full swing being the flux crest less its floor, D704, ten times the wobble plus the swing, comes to 6.1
